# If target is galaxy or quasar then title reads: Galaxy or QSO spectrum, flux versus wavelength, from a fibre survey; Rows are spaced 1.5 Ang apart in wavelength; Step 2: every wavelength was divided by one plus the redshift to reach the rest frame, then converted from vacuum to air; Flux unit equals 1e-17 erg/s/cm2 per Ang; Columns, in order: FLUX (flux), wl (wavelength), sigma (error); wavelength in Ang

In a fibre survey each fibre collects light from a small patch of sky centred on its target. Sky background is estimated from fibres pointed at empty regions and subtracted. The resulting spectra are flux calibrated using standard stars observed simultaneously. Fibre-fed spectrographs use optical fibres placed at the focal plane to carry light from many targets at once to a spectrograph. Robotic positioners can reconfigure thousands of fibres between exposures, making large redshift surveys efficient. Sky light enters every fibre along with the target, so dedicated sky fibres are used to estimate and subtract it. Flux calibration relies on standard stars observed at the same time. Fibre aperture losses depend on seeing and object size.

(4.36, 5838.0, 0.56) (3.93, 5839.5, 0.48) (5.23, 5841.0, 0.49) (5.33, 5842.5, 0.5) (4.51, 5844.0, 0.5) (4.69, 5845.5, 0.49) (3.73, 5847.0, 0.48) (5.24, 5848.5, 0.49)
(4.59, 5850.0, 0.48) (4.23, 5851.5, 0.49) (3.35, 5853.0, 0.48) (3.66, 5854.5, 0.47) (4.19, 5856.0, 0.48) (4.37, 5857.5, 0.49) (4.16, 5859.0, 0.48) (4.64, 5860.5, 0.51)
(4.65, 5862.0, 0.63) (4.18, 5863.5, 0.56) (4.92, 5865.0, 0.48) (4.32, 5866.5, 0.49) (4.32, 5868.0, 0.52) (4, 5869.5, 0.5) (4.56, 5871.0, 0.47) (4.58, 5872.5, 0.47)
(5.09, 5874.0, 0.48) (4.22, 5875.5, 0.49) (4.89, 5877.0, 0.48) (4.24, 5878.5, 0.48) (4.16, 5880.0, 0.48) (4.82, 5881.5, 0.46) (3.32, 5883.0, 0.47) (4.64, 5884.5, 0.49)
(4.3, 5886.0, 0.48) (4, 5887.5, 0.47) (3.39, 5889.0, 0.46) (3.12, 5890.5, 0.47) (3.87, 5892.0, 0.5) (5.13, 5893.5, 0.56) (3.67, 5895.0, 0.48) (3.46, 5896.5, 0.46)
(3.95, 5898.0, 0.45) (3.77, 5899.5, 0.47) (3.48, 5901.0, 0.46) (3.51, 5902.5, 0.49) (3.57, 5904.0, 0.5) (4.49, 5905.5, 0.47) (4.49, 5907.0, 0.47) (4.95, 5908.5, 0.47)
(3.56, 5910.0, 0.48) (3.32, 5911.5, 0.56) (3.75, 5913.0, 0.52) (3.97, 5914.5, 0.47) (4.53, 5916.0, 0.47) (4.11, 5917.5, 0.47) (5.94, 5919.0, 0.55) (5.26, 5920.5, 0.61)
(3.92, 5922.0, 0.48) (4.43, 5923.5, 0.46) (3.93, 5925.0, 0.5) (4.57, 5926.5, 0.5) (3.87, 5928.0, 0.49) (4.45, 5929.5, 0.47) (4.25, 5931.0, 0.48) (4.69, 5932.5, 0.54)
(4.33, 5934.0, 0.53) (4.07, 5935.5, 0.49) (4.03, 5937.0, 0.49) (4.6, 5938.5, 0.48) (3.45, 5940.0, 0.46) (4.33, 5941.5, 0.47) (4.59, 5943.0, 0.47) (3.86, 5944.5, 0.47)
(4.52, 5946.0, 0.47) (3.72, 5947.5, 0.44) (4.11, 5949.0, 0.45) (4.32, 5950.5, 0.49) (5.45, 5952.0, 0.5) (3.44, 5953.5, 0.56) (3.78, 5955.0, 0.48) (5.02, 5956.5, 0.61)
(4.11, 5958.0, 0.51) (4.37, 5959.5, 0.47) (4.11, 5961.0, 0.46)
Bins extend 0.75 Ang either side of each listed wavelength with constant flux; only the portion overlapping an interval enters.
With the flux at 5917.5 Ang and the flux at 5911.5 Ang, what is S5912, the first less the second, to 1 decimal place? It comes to 0.8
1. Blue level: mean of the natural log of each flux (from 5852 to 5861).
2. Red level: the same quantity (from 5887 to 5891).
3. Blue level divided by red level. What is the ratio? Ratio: 1.12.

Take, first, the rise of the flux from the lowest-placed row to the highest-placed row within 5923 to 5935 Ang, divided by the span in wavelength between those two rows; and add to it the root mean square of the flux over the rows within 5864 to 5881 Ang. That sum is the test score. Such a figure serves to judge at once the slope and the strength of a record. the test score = 4.49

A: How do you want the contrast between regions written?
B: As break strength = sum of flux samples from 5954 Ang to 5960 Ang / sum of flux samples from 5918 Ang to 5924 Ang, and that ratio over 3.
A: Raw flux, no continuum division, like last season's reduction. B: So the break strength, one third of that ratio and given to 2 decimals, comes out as 0.29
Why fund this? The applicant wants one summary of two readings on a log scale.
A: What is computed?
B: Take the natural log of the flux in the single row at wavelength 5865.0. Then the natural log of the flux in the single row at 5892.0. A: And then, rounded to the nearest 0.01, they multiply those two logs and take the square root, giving 1.47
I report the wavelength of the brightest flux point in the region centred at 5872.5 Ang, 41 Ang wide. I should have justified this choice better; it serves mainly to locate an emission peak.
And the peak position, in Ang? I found 5874.0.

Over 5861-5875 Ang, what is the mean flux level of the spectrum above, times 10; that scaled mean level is 45.1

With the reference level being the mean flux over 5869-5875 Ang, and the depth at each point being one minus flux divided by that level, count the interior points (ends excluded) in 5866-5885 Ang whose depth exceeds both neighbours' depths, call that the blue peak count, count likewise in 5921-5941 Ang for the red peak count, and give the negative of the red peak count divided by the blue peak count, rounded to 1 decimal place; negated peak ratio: -1.0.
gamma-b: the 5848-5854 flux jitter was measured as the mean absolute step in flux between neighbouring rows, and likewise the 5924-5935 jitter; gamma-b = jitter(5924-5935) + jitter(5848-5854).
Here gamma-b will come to 1.12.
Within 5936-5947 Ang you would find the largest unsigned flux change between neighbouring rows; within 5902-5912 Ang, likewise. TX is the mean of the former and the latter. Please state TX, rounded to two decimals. 1.27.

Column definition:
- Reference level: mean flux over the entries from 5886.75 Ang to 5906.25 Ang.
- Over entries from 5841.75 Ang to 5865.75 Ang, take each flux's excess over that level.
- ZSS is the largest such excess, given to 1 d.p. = 1.5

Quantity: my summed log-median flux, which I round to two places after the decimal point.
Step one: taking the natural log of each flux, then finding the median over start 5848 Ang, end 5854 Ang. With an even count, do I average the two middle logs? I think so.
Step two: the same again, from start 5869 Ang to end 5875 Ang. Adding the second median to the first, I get 3.00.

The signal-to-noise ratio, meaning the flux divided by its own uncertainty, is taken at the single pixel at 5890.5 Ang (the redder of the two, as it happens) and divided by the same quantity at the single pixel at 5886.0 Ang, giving 0.74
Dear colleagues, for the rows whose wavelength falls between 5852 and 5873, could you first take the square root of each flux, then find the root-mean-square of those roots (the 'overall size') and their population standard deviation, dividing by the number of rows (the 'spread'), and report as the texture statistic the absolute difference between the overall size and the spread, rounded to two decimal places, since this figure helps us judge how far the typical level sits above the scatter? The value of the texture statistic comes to 1.97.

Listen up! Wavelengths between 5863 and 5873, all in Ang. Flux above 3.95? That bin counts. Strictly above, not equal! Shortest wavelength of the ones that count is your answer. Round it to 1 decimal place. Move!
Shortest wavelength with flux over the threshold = 5863.5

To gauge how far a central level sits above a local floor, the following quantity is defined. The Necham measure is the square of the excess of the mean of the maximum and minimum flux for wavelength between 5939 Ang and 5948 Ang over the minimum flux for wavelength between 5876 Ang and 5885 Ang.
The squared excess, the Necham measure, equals 0.49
